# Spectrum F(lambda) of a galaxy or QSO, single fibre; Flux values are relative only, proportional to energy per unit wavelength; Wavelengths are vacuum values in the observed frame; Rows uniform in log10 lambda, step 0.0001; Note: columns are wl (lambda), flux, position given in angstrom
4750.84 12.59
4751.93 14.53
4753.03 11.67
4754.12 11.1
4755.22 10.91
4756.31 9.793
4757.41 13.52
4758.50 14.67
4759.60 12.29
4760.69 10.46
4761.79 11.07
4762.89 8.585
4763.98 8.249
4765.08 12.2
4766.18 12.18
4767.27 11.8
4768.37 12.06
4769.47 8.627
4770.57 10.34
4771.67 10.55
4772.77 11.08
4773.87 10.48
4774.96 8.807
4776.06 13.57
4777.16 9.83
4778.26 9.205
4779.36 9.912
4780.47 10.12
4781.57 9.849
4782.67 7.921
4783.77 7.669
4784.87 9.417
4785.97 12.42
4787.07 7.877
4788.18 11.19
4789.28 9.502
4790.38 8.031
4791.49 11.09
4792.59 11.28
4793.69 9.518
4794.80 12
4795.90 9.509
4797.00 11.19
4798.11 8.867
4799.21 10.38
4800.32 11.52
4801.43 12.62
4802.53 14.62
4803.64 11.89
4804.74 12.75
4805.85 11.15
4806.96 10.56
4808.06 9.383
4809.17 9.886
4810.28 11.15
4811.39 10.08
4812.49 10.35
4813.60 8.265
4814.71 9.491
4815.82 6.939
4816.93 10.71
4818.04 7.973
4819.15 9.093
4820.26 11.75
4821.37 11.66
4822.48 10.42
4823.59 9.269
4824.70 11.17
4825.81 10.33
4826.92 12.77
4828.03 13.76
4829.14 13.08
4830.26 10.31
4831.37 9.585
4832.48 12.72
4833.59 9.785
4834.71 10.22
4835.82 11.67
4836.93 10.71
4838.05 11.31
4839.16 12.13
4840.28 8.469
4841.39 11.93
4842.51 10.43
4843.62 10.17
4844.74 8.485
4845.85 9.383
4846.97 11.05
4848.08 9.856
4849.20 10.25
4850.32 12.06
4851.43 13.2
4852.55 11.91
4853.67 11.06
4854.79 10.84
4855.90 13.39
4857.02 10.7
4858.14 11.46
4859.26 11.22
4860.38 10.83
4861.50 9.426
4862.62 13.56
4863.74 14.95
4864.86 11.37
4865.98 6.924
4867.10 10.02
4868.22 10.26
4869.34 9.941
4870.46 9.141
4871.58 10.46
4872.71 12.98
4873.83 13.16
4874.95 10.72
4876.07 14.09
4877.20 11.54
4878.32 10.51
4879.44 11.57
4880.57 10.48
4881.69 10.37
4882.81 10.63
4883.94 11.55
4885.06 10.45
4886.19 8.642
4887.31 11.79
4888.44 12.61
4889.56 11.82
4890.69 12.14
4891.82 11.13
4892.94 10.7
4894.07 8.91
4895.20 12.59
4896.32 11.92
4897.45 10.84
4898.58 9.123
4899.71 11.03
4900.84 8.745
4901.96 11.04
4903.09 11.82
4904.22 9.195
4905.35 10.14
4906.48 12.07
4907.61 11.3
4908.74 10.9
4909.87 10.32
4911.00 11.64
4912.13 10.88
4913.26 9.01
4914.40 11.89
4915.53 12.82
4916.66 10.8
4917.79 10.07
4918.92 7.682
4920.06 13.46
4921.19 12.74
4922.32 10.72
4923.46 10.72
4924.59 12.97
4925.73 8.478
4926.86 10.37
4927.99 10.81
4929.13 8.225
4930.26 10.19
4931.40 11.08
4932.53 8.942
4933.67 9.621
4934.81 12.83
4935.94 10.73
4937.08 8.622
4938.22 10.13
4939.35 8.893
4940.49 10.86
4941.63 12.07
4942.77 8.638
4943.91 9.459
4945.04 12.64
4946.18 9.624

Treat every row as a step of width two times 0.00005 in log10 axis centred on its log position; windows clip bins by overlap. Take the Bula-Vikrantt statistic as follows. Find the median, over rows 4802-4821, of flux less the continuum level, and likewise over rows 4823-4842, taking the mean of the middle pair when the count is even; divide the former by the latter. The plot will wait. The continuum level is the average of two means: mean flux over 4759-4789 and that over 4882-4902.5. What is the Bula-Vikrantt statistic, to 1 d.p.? -0.4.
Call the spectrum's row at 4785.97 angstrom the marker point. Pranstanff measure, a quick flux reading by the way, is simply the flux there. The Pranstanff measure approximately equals 12.42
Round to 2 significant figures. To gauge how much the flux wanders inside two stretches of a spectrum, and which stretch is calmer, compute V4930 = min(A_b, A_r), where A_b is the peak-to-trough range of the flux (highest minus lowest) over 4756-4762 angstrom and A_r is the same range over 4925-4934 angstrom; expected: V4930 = 2.9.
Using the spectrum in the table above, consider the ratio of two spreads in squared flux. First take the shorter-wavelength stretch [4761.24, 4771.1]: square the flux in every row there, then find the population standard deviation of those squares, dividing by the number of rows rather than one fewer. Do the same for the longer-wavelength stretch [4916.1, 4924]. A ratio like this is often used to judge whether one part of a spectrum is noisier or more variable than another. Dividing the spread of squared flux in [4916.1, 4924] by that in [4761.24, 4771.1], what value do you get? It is 1.15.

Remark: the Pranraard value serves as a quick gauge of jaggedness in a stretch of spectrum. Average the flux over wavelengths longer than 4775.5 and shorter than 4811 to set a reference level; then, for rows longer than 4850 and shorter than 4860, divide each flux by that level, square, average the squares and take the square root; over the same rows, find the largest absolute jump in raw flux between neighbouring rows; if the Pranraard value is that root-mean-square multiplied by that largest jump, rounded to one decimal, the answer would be 3.0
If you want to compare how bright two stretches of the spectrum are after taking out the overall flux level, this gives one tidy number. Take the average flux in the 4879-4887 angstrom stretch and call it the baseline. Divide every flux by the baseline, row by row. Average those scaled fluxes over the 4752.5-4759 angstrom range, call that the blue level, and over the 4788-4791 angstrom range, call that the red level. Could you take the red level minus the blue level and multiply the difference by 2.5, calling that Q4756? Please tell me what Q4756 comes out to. -0.6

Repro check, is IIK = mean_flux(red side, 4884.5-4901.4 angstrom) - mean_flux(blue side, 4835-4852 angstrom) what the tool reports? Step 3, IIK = 0.09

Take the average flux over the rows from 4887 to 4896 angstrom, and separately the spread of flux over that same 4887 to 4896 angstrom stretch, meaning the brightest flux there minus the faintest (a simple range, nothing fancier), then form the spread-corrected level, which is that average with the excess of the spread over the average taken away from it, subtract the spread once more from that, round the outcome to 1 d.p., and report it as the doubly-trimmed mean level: 15.5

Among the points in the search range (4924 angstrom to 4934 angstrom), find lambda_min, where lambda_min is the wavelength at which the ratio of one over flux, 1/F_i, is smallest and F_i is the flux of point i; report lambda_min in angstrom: 4924.59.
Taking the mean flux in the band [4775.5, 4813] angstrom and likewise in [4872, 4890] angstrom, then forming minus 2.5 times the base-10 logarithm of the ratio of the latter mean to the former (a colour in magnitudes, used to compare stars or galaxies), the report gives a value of -0.09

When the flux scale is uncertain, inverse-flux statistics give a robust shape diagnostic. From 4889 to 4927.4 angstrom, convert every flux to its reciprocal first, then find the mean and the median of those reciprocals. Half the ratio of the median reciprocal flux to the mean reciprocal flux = 0.491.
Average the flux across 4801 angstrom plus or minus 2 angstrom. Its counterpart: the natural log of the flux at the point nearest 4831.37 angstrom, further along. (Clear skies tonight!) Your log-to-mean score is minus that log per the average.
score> -0.18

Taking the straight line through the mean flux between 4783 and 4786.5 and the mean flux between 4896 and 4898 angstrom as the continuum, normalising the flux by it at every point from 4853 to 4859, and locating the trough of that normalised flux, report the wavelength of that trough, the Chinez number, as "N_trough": 4857.02 angstrom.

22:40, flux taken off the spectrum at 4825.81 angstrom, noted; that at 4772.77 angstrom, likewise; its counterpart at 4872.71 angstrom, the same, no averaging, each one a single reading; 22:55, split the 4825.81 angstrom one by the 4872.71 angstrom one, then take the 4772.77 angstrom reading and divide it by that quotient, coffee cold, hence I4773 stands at 14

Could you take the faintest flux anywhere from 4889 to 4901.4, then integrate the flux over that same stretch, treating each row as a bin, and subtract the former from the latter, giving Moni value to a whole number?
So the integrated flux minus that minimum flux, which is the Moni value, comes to 125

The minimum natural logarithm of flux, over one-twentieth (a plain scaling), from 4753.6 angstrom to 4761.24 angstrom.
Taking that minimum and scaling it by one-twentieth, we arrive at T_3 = 0.114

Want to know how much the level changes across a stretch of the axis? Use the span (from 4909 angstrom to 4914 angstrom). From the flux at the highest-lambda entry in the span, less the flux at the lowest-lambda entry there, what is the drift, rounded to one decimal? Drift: -1.3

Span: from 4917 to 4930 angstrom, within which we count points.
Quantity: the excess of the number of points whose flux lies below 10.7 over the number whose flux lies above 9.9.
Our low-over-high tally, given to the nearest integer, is -3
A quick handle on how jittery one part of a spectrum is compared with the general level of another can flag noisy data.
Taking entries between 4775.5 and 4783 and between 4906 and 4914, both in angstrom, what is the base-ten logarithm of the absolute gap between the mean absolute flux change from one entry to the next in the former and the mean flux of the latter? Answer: 0.984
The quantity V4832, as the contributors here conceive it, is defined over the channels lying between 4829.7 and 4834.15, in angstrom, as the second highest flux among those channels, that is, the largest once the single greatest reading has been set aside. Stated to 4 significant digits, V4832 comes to 10.31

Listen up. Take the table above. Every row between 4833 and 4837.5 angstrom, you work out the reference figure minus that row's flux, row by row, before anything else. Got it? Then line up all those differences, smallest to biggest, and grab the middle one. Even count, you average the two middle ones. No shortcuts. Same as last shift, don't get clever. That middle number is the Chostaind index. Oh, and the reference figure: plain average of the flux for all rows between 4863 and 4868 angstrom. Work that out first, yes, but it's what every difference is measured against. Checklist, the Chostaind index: 0.4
